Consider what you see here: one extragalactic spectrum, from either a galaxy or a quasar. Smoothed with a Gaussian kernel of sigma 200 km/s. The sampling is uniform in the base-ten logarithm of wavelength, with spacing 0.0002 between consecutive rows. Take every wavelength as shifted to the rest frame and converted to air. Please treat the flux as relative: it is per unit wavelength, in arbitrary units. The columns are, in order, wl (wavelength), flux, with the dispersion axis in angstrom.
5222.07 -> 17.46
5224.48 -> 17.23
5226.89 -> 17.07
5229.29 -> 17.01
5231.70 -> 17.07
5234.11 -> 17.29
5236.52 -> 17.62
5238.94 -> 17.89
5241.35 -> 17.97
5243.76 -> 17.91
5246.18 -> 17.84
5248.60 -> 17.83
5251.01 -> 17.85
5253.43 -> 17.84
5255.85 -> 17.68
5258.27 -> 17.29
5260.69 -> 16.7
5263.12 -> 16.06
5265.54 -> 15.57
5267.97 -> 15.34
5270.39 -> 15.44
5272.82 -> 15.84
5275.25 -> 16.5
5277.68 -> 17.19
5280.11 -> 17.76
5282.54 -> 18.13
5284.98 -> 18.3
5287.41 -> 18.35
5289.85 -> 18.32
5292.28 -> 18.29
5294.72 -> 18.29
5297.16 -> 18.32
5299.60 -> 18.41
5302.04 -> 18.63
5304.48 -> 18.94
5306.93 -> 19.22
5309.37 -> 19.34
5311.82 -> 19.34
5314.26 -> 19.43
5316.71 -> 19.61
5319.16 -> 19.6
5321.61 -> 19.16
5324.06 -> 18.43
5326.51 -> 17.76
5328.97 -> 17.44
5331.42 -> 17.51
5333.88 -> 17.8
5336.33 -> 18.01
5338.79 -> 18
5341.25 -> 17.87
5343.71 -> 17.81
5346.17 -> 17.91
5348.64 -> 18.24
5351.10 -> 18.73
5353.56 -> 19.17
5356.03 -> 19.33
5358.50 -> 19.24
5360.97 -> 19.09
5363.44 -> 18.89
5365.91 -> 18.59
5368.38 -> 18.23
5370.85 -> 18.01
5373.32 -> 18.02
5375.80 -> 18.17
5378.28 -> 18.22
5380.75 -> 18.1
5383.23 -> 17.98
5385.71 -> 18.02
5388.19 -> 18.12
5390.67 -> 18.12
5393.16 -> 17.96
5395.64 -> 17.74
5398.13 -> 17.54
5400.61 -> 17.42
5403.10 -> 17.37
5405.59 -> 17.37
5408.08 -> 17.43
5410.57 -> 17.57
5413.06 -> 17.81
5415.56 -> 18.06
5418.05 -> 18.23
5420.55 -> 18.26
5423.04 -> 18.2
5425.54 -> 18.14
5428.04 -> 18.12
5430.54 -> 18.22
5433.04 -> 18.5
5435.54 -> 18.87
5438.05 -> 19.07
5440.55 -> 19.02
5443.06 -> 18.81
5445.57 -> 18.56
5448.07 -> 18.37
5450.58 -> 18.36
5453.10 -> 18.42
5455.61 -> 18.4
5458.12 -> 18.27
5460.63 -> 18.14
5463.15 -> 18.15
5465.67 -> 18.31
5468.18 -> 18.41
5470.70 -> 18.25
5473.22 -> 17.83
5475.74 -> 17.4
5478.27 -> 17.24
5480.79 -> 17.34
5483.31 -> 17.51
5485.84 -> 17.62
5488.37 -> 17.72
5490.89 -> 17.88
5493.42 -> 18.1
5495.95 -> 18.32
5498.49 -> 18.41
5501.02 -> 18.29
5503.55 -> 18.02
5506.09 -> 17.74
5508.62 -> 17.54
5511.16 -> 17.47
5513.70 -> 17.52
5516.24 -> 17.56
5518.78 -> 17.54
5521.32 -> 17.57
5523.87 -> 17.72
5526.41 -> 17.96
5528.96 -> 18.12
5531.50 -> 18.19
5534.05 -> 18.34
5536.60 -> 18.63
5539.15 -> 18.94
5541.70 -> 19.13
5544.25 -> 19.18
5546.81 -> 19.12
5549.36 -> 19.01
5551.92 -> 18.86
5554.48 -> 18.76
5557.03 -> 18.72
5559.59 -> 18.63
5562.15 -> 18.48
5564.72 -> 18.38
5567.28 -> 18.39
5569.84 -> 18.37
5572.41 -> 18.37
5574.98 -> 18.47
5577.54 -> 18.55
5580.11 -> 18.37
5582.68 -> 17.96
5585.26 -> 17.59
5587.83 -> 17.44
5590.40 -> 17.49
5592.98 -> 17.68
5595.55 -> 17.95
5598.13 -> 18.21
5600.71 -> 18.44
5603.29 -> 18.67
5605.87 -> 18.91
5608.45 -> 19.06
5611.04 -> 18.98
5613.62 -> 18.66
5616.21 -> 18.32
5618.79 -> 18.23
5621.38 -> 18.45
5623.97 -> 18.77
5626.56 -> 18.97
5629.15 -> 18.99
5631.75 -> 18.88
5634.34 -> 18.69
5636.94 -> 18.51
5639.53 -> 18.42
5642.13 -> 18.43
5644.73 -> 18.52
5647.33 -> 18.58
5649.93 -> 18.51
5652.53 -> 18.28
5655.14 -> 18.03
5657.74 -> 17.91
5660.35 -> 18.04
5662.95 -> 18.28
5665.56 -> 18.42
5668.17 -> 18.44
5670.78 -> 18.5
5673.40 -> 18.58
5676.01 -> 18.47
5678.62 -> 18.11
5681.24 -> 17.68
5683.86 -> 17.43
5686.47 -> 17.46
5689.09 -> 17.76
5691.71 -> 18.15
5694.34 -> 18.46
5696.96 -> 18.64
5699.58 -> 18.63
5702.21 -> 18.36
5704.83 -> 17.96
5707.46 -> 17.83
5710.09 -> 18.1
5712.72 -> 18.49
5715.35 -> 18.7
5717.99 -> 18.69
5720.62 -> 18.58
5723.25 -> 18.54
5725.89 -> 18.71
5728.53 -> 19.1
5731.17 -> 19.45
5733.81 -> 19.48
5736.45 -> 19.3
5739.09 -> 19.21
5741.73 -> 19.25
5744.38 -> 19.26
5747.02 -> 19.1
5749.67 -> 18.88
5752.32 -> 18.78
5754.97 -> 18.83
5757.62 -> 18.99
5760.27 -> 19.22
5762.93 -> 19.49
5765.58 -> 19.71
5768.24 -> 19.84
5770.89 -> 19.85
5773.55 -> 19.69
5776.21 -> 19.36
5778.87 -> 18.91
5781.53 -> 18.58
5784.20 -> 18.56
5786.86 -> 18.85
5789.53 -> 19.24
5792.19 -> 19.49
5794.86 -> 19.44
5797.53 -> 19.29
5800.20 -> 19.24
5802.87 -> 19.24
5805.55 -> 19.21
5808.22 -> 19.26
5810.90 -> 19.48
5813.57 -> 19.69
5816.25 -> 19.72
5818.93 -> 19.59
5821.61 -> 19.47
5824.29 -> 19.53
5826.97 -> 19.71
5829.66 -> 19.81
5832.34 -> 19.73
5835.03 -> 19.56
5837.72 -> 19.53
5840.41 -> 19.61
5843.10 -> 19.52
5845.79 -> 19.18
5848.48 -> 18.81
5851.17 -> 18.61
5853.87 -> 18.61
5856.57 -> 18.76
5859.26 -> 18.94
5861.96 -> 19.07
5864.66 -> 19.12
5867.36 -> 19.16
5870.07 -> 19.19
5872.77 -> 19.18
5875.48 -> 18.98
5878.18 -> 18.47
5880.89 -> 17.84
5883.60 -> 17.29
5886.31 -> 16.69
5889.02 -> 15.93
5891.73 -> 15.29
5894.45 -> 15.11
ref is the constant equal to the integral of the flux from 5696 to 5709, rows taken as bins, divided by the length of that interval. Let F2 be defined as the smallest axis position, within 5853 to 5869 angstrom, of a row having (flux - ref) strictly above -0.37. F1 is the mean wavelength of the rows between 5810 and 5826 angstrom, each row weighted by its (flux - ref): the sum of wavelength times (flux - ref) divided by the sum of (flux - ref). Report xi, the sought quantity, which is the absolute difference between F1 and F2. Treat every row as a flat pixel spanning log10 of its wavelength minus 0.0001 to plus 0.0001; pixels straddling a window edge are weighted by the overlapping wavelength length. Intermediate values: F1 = 5817.5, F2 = 5853.87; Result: 36.4 angstrom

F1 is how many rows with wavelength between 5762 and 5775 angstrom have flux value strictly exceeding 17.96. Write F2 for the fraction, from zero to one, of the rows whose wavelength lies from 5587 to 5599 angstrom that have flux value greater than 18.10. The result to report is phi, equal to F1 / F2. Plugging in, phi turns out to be 25.0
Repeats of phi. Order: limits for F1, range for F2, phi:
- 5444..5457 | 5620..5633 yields 5.0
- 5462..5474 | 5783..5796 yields 4.0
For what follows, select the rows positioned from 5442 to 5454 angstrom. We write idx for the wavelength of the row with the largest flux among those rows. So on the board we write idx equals 5443.06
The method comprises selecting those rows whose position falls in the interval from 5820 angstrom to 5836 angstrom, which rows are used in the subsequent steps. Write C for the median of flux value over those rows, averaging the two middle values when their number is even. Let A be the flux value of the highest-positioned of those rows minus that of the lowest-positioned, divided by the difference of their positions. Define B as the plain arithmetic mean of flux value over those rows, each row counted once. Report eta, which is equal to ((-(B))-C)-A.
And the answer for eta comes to -39.3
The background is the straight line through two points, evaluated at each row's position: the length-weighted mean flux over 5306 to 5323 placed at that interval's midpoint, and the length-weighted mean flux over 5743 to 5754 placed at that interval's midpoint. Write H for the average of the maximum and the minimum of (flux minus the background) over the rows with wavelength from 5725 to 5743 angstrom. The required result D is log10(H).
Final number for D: -1.07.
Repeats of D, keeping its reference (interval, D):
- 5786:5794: -0.67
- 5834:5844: -0.18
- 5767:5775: -0.10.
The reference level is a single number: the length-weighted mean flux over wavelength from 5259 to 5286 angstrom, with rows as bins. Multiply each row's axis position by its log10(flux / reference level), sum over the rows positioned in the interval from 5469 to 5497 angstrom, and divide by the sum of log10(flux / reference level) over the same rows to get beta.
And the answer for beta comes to 5484.1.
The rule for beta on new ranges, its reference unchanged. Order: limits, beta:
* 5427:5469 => 5447.4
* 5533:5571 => 5551.2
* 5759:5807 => 5782.3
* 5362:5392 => 5376.2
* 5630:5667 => 5647.6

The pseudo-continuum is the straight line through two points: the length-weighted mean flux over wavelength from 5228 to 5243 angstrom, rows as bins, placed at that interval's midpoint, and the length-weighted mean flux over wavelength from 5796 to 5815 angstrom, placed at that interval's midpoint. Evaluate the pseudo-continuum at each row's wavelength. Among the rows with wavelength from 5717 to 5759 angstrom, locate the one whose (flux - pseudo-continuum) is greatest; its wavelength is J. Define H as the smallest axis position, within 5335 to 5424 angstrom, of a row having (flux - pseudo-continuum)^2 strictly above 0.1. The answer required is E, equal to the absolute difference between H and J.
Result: 385.2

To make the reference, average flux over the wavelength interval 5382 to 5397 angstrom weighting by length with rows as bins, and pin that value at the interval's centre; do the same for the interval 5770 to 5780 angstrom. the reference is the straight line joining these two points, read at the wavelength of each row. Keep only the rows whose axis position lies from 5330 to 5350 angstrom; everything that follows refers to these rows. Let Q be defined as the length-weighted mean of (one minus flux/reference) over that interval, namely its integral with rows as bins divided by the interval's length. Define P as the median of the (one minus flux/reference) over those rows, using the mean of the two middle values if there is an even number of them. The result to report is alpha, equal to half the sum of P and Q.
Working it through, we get -0.01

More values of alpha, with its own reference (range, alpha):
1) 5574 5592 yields 0.04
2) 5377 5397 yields 0.00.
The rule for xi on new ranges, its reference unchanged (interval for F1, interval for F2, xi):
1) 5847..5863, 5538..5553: 317.1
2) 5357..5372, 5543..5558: 184.2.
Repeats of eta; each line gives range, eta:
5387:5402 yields -35.6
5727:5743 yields -38.6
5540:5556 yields -38.0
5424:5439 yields -36.9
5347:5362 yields -38.2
